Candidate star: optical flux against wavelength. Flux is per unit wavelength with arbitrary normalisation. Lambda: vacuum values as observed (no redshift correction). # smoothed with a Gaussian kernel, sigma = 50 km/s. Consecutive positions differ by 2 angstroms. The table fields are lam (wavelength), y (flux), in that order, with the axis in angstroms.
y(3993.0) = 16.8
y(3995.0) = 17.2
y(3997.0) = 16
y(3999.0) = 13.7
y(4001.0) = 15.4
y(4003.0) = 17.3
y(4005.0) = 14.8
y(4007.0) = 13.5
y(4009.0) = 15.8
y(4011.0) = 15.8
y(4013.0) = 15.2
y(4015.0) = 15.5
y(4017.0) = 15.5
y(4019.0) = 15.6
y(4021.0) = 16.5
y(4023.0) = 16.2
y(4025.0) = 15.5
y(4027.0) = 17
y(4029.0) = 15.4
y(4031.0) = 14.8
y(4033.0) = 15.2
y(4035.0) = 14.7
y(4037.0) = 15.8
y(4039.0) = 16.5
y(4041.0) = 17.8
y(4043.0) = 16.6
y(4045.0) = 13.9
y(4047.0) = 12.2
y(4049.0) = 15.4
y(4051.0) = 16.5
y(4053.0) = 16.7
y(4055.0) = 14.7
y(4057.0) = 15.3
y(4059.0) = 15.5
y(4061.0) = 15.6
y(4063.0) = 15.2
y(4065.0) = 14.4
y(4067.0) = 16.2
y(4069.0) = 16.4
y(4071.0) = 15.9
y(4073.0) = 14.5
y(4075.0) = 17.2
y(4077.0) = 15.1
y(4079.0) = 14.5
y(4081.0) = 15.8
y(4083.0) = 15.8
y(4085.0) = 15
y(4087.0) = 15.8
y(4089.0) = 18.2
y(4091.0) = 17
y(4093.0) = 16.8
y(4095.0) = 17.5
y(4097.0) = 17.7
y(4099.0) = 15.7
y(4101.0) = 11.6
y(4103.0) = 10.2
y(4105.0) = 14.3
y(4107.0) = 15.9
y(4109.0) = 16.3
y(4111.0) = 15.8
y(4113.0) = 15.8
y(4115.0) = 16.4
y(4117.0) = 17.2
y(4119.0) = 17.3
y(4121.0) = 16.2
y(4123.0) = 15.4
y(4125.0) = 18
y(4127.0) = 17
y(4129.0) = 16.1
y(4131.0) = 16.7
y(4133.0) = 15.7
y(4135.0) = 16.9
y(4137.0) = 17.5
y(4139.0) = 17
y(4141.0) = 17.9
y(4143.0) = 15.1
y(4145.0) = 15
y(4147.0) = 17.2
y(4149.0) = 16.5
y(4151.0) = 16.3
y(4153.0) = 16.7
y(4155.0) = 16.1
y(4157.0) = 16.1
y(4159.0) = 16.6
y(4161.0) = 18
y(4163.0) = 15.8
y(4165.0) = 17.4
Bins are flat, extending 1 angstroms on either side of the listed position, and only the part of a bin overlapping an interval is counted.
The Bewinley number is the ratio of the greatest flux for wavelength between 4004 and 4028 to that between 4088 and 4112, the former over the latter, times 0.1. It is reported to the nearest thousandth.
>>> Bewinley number 0.093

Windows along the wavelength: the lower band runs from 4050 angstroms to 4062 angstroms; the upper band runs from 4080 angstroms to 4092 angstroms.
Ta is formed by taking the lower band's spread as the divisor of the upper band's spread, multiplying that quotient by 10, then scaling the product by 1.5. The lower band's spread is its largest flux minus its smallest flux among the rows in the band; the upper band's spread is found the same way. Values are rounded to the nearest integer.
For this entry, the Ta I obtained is 24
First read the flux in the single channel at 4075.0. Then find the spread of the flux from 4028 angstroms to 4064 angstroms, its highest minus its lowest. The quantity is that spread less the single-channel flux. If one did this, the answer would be -12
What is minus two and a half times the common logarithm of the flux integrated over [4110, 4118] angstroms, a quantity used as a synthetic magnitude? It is -5.3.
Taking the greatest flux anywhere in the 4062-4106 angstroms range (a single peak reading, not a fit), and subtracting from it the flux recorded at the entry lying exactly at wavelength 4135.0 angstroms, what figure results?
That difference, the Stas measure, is 1.3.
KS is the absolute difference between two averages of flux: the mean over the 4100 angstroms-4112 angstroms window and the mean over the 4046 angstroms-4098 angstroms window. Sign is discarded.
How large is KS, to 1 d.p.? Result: 1.8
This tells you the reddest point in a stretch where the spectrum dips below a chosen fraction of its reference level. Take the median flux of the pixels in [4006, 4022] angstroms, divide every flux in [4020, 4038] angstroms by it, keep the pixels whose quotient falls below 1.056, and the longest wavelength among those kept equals 4037.0 angstroms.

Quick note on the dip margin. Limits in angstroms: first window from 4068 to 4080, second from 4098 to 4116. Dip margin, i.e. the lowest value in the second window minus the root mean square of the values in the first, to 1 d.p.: -5.4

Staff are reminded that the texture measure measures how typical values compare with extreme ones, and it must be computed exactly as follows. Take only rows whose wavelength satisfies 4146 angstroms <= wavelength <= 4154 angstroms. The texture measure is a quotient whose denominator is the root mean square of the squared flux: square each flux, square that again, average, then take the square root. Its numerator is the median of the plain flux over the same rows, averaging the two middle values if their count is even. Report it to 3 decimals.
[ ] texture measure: 0.060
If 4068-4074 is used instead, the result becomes 0.065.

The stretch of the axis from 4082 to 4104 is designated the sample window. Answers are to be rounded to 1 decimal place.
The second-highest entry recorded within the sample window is 17.7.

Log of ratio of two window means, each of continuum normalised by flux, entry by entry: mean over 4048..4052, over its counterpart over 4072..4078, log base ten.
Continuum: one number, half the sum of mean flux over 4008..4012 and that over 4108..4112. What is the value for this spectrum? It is -0.011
